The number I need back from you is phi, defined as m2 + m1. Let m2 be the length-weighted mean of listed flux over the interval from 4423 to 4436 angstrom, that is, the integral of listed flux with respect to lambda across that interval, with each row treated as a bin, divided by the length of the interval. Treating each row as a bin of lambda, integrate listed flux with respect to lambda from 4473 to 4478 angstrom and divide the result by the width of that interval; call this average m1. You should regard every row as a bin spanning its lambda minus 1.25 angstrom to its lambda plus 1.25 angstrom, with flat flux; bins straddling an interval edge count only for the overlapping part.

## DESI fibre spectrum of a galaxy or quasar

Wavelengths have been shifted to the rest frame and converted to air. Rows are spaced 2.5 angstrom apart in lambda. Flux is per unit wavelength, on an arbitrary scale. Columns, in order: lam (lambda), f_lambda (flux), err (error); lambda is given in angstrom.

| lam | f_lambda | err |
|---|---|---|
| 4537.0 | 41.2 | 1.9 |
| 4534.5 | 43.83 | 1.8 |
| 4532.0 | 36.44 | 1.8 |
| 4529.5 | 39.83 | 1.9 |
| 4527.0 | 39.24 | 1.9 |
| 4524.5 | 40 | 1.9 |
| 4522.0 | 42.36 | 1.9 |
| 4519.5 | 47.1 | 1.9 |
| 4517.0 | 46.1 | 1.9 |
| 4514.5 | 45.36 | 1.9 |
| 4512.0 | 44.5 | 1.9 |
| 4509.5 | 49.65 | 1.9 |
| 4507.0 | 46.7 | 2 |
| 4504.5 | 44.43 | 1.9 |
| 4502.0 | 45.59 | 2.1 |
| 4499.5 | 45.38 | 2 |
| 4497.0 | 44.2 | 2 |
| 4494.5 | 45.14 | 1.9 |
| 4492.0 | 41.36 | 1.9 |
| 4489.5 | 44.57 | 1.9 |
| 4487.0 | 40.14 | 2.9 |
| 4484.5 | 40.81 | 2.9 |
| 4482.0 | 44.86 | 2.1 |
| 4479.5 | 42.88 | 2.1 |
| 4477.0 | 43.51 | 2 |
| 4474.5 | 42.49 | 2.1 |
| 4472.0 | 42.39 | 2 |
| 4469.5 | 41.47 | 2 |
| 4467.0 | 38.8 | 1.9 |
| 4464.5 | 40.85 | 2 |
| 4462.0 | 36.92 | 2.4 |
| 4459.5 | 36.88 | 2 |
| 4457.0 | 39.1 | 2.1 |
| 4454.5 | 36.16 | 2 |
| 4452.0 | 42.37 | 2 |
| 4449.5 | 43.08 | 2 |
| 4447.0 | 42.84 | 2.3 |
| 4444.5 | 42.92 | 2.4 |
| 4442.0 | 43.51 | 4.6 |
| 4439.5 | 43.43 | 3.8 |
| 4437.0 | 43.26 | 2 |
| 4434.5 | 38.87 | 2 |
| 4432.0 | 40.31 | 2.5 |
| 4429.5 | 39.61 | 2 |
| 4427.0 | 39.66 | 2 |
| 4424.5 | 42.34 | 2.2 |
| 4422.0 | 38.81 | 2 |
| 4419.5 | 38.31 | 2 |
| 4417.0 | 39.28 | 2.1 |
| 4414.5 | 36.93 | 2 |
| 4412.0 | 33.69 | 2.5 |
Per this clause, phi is 83.1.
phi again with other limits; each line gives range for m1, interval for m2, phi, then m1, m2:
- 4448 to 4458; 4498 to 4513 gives 86.3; 40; 46.0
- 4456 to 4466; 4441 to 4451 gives 81.5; 38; 43.1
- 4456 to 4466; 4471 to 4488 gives 80.9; 38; 42.5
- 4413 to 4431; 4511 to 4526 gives 83.4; 39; 44.1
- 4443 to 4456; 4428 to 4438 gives 81.9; 41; 40.4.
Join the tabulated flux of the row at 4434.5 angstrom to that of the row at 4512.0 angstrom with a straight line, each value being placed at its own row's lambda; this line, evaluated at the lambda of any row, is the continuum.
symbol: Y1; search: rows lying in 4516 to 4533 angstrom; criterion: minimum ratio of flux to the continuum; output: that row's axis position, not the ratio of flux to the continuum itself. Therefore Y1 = 4532.0 angstrom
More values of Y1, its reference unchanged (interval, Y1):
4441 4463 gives 4454.5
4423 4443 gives 4434.5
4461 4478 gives 4462.0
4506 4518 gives 4512.0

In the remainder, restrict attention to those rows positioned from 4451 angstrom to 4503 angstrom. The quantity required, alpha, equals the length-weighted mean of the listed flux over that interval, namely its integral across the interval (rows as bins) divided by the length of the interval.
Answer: 41.7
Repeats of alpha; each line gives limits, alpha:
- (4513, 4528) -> 43.4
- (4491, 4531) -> 44.2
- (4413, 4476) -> 40.4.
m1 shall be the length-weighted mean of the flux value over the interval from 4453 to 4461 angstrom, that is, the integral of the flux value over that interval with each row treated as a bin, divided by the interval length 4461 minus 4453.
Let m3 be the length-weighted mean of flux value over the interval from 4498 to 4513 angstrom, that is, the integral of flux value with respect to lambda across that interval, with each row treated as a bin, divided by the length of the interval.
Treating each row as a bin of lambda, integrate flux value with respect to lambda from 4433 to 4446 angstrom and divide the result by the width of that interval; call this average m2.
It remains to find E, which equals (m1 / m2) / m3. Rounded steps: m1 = 38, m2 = 42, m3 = 46.0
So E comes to 0.0192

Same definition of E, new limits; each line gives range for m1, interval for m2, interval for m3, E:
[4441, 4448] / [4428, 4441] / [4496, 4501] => 0.0234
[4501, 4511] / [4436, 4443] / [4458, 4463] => 0.0290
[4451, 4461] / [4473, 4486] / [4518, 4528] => 0.0212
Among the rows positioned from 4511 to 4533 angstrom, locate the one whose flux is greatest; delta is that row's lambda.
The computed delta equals 4519.5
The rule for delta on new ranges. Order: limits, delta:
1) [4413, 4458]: 4442.0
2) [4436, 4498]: 4494.5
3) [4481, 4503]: 4502.0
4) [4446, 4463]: 4449.5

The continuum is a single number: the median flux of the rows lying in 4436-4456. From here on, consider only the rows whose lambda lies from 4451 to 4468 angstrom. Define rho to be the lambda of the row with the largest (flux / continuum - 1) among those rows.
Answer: 4452.0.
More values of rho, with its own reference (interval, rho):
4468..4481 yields 4477.0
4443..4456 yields 4449.5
